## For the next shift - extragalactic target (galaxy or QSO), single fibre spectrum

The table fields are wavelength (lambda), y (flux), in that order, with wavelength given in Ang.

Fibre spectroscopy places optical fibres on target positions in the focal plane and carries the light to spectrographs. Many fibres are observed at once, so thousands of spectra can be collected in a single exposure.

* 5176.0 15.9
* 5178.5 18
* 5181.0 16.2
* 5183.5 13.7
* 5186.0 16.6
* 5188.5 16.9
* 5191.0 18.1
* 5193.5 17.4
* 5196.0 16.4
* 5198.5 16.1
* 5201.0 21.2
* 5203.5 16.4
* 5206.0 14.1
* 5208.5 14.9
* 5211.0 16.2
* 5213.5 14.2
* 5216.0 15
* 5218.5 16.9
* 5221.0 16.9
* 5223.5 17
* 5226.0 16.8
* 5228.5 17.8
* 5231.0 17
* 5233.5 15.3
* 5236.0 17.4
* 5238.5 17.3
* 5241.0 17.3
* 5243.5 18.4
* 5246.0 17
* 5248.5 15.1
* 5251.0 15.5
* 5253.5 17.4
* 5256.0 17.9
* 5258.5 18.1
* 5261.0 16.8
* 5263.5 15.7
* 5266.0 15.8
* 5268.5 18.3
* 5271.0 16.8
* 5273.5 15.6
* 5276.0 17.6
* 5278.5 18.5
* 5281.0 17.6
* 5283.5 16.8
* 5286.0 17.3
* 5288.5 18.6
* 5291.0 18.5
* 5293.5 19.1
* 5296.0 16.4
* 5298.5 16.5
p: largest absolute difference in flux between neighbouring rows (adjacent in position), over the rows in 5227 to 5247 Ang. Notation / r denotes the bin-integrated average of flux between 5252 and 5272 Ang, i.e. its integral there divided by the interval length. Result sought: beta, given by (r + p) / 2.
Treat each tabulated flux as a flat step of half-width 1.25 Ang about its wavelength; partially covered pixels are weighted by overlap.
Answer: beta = 9.6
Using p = 2.10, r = 17.1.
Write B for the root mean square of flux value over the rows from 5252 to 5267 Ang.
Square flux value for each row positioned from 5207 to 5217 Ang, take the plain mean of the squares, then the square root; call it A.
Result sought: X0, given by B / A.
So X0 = 1.12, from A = 15.1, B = 17.0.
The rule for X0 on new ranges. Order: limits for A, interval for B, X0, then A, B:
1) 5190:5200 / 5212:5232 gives 0.97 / 17.0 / 16.5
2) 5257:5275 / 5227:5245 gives 1.03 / 16.8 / 17.2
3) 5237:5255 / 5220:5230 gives 1.01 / 16.9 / 17.1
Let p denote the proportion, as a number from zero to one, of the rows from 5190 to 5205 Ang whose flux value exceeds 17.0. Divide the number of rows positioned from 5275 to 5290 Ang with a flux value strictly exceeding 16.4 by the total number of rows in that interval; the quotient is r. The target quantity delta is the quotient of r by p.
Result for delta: 2.0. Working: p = 0.50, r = 1.00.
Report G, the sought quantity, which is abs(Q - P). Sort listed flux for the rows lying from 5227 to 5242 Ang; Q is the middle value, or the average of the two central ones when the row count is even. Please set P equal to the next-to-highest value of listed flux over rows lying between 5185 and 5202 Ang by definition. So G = 0.8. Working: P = 18.1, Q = 17.3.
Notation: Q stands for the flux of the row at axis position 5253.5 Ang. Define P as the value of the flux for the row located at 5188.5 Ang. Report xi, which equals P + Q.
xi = 34.3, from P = 16.9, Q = 17.4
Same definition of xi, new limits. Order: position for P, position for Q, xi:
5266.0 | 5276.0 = 33.4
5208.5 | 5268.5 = 33.2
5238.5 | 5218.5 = 34.2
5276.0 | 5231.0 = 34.6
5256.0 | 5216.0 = 32.9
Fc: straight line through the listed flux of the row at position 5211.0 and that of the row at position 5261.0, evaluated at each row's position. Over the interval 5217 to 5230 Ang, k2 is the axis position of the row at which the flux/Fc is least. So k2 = 5226.0 Ang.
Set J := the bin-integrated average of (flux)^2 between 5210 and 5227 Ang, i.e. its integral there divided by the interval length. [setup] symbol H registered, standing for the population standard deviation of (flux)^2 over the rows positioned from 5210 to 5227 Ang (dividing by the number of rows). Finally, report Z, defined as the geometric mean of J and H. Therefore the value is 92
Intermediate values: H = 32.2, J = 261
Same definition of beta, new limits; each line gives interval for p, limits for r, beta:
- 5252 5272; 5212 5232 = 9.5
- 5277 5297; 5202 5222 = 9.2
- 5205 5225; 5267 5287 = 9.6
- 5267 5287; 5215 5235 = 9.3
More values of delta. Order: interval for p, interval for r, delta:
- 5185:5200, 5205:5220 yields 0.5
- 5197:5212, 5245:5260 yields 4.0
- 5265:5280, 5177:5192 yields 1.3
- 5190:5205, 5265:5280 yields 1.3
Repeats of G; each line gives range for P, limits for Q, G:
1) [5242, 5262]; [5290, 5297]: 0.4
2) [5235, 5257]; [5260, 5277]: 1.1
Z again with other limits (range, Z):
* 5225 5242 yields 84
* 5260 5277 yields 95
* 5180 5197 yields 105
